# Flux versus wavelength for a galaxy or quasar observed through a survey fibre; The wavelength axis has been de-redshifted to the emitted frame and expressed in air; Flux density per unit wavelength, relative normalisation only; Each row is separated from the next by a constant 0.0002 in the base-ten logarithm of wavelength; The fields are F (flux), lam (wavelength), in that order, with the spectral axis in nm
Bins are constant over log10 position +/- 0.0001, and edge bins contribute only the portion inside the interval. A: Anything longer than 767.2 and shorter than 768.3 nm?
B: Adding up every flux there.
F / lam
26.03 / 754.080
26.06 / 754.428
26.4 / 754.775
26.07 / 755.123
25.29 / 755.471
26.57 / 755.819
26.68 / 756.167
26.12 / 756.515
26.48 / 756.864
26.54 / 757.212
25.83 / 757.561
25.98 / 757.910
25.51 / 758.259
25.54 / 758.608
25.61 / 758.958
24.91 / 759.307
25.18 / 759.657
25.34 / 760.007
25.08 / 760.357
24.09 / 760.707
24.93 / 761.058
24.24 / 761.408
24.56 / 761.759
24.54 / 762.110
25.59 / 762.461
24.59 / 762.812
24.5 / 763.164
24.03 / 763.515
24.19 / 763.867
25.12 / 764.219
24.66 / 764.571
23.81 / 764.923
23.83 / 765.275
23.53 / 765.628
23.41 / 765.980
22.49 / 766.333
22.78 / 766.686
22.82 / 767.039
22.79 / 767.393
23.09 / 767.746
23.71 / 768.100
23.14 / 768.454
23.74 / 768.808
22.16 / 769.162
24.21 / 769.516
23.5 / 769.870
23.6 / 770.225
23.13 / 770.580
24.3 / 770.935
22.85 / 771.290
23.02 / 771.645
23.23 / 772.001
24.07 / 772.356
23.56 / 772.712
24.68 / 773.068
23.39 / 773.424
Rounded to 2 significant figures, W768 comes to 70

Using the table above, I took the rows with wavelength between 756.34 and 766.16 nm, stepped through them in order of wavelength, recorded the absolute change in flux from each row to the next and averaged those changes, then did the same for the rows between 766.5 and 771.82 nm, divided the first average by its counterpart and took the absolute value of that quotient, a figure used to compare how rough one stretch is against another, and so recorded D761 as 0.61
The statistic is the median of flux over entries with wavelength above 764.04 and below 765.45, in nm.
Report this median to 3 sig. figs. 24.2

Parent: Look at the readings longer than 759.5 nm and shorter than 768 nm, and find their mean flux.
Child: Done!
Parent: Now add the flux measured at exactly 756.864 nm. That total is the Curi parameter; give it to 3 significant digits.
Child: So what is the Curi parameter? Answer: 50.6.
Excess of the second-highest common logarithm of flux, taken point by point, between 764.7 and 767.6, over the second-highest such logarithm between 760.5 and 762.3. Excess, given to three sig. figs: -0.0135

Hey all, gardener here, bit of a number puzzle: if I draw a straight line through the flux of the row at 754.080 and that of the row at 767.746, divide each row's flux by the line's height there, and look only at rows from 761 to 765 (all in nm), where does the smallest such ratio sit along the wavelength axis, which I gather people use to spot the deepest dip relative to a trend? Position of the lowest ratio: 761.408 nm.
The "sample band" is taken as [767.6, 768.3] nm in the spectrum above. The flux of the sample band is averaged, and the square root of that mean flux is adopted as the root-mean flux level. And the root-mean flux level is 4.84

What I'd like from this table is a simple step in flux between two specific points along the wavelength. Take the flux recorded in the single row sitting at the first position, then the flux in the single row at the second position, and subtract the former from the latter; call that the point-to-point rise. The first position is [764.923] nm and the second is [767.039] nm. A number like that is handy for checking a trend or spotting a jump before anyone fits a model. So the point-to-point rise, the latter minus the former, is -1.0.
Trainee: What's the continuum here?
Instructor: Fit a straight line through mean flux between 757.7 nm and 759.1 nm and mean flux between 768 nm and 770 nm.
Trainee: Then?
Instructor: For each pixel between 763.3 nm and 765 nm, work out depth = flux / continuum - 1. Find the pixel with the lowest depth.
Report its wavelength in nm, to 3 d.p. 763.515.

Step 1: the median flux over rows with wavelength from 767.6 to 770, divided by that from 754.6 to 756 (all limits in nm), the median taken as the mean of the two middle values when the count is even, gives 0.90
